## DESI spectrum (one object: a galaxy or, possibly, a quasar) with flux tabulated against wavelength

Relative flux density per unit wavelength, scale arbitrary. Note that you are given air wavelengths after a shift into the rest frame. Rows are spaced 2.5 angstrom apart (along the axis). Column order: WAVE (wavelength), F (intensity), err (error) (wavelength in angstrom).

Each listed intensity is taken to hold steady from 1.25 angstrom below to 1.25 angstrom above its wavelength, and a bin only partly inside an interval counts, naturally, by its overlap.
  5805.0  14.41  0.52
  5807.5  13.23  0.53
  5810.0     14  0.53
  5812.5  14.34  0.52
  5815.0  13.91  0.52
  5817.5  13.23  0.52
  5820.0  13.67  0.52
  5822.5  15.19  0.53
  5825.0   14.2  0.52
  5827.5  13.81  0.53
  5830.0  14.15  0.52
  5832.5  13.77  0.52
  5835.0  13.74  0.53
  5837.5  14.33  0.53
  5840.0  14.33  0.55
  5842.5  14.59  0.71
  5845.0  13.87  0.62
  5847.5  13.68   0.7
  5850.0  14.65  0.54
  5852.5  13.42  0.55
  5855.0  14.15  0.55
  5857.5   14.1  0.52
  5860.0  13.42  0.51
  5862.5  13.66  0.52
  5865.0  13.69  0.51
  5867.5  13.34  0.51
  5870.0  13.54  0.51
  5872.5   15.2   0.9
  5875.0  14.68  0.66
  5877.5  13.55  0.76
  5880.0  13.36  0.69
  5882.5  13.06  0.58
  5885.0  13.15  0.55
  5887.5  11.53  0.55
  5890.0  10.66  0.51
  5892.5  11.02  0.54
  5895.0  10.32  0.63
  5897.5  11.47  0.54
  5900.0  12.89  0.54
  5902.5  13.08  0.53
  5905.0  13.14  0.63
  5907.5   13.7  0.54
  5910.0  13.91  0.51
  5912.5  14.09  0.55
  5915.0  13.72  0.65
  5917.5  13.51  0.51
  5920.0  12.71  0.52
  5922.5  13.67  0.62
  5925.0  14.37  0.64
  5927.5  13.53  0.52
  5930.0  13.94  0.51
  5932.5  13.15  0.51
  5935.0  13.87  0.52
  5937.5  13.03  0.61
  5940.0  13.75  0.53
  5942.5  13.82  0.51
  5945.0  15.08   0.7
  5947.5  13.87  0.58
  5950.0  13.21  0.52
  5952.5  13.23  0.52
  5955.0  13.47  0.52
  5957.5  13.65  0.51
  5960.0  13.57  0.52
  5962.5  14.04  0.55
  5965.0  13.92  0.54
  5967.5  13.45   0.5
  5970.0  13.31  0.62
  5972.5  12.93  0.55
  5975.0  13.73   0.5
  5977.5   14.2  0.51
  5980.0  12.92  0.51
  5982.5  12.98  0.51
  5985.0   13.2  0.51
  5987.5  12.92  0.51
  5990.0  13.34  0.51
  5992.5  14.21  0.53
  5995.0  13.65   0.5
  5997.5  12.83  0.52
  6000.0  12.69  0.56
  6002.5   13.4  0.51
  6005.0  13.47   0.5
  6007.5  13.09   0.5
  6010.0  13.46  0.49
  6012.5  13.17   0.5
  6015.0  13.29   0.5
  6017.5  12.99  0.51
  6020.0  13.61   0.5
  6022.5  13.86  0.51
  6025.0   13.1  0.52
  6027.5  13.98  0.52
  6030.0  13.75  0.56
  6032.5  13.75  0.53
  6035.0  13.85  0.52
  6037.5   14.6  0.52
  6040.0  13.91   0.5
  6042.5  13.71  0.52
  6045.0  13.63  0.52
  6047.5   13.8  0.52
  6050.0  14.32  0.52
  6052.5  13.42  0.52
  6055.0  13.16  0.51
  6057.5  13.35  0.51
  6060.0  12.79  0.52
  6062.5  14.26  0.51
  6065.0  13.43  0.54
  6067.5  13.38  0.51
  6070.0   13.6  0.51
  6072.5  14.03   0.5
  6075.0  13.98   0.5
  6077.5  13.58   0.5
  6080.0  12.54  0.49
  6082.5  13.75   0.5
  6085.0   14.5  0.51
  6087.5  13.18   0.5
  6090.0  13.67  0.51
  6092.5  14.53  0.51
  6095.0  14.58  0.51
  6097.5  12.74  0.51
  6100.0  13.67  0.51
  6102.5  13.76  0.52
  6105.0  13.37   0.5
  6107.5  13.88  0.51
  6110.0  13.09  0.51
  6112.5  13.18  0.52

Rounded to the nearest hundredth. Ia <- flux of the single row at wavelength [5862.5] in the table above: 13.66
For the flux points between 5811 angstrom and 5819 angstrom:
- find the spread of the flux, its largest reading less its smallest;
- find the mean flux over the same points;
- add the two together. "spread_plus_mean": 14.9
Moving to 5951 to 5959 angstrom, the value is 13.9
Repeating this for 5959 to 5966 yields 14.3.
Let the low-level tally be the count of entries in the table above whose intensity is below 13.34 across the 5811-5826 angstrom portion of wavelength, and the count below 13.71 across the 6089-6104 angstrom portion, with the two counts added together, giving 4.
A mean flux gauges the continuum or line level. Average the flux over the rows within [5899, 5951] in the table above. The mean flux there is 13.6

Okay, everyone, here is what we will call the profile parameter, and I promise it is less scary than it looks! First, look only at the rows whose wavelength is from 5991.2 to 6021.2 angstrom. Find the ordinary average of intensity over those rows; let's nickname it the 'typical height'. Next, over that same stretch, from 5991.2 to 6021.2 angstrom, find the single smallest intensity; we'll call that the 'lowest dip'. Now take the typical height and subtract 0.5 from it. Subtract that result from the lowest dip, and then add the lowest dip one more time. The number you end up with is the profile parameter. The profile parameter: 12.6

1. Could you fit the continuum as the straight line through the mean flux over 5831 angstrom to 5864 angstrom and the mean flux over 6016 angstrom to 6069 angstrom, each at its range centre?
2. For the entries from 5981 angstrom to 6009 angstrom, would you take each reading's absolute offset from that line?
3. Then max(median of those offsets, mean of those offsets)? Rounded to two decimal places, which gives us 0.56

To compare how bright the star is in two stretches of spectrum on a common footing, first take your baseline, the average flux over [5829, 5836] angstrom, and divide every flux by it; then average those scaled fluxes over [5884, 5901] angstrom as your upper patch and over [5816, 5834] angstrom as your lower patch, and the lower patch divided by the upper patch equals 1.21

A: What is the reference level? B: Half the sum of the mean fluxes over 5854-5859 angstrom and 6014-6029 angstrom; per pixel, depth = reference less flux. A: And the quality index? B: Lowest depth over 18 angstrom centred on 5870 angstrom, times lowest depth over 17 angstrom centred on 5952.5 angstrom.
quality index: 1.8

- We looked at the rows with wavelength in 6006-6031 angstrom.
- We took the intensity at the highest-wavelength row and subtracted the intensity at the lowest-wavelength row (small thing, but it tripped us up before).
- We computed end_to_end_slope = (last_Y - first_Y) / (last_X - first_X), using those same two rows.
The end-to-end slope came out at 0.029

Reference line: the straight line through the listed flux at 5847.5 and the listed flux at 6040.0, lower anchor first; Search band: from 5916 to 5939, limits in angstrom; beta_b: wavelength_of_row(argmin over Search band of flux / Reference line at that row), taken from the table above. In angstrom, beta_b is 5920.0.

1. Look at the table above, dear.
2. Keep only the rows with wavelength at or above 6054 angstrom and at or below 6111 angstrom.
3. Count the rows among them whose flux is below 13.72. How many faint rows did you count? 14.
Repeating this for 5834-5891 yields 13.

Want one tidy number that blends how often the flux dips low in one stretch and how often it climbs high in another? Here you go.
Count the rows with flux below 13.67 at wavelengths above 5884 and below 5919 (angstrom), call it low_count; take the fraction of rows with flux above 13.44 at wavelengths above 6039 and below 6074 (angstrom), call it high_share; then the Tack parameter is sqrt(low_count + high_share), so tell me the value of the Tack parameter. 3.3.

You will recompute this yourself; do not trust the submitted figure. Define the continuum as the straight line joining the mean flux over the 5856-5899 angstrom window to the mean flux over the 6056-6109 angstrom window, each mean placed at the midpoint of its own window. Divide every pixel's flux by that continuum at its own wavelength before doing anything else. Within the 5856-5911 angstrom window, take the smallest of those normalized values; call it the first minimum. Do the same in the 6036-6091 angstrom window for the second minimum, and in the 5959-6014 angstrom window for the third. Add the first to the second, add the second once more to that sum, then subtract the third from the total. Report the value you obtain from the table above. 1.68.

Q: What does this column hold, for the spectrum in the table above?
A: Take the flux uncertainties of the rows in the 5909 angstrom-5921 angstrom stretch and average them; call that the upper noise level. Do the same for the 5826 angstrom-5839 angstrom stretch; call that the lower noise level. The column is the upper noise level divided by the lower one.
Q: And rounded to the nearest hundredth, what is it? 1.04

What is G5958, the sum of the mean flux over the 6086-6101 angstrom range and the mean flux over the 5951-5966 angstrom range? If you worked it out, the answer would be 27.4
